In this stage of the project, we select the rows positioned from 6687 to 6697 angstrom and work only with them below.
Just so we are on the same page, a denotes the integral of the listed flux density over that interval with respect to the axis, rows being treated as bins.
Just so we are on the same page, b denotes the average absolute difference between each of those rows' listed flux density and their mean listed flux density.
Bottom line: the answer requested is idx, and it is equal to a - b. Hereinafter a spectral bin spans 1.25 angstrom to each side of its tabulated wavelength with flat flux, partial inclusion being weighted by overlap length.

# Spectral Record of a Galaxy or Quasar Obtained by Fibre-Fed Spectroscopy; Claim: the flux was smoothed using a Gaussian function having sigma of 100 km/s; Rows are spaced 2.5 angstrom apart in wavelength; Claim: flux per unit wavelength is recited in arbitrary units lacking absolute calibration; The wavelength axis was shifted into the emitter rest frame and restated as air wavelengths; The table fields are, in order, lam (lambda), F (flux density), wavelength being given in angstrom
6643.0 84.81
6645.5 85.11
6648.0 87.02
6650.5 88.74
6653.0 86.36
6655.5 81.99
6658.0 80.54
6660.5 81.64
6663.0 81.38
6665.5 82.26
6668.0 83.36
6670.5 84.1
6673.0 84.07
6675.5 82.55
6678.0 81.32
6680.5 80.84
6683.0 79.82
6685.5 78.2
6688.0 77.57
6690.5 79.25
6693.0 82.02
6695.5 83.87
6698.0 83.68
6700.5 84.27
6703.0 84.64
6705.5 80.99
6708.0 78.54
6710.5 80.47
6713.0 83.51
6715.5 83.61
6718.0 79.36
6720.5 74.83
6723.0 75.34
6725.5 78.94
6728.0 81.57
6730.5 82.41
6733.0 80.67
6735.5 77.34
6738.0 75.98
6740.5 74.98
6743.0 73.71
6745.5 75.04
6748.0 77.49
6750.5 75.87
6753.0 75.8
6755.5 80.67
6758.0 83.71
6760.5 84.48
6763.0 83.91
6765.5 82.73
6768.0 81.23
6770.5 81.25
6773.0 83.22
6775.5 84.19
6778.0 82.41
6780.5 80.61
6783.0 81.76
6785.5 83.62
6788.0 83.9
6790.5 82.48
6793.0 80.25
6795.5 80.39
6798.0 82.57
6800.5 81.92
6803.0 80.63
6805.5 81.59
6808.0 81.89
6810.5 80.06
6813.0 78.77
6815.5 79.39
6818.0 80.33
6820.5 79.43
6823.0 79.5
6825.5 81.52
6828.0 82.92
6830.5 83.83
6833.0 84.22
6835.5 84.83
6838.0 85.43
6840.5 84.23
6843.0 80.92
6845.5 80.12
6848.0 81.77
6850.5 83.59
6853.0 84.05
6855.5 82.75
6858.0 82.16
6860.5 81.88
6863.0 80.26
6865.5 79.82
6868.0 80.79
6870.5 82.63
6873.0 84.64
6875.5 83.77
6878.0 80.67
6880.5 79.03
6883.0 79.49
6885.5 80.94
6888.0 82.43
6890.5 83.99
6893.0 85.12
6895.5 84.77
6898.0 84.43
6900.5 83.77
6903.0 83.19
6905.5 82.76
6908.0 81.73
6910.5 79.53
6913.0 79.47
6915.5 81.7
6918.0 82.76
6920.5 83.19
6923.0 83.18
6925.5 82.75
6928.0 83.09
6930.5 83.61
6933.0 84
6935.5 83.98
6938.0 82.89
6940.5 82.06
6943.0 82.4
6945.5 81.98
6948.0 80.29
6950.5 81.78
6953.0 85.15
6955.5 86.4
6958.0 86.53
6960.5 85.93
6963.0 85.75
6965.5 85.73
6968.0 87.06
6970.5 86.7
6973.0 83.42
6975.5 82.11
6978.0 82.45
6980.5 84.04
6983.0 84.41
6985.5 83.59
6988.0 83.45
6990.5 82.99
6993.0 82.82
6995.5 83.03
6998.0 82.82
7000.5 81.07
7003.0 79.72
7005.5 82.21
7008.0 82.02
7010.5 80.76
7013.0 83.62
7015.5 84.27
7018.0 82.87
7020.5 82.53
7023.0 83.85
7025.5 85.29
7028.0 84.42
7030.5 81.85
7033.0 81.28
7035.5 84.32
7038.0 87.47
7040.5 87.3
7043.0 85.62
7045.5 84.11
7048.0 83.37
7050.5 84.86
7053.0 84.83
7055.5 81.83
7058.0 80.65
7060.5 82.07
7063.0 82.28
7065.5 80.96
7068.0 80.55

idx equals 806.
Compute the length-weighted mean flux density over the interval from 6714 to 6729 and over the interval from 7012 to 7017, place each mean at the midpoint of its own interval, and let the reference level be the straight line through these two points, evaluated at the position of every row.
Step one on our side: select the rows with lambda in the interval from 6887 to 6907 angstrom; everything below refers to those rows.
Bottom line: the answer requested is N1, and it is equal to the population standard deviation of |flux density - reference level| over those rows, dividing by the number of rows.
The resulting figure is 0.9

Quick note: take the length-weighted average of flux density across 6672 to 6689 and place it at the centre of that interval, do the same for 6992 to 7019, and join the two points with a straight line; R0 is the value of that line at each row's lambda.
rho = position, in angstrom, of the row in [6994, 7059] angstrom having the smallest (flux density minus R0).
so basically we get 7003.0 angstrom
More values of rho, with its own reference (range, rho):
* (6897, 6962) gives 6913.0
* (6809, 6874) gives 6813.0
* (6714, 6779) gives 6743.0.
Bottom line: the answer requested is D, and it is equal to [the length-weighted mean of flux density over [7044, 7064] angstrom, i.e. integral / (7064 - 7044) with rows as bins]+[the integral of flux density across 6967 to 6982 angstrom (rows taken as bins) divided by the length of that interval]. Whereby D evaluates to 167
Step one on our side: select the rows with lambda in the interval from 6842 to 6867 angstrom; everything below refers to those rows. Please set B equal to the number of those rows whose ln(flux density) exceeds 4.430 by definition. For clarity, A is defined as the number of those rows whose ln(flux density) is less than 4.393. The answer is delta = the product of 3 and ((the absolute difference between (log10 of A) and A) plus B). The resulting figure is 11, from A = 3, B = 1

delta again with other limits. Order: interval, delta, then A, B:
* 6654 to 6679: 9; 1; 2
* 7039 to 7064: 18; 1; 5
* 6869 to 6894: 17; 3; 3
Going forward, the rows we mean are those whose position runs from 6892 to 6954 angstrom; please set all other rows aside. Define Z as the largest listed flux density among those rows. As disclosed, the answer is 85.15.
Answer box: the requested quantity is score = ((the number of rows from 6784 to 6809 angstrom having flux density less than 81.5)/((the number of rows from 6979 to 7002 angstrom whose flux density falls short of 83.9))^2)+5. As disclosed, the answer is 5.06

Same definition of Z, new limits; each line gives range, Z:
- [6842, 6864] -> 84.05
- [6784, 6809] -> 83.9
